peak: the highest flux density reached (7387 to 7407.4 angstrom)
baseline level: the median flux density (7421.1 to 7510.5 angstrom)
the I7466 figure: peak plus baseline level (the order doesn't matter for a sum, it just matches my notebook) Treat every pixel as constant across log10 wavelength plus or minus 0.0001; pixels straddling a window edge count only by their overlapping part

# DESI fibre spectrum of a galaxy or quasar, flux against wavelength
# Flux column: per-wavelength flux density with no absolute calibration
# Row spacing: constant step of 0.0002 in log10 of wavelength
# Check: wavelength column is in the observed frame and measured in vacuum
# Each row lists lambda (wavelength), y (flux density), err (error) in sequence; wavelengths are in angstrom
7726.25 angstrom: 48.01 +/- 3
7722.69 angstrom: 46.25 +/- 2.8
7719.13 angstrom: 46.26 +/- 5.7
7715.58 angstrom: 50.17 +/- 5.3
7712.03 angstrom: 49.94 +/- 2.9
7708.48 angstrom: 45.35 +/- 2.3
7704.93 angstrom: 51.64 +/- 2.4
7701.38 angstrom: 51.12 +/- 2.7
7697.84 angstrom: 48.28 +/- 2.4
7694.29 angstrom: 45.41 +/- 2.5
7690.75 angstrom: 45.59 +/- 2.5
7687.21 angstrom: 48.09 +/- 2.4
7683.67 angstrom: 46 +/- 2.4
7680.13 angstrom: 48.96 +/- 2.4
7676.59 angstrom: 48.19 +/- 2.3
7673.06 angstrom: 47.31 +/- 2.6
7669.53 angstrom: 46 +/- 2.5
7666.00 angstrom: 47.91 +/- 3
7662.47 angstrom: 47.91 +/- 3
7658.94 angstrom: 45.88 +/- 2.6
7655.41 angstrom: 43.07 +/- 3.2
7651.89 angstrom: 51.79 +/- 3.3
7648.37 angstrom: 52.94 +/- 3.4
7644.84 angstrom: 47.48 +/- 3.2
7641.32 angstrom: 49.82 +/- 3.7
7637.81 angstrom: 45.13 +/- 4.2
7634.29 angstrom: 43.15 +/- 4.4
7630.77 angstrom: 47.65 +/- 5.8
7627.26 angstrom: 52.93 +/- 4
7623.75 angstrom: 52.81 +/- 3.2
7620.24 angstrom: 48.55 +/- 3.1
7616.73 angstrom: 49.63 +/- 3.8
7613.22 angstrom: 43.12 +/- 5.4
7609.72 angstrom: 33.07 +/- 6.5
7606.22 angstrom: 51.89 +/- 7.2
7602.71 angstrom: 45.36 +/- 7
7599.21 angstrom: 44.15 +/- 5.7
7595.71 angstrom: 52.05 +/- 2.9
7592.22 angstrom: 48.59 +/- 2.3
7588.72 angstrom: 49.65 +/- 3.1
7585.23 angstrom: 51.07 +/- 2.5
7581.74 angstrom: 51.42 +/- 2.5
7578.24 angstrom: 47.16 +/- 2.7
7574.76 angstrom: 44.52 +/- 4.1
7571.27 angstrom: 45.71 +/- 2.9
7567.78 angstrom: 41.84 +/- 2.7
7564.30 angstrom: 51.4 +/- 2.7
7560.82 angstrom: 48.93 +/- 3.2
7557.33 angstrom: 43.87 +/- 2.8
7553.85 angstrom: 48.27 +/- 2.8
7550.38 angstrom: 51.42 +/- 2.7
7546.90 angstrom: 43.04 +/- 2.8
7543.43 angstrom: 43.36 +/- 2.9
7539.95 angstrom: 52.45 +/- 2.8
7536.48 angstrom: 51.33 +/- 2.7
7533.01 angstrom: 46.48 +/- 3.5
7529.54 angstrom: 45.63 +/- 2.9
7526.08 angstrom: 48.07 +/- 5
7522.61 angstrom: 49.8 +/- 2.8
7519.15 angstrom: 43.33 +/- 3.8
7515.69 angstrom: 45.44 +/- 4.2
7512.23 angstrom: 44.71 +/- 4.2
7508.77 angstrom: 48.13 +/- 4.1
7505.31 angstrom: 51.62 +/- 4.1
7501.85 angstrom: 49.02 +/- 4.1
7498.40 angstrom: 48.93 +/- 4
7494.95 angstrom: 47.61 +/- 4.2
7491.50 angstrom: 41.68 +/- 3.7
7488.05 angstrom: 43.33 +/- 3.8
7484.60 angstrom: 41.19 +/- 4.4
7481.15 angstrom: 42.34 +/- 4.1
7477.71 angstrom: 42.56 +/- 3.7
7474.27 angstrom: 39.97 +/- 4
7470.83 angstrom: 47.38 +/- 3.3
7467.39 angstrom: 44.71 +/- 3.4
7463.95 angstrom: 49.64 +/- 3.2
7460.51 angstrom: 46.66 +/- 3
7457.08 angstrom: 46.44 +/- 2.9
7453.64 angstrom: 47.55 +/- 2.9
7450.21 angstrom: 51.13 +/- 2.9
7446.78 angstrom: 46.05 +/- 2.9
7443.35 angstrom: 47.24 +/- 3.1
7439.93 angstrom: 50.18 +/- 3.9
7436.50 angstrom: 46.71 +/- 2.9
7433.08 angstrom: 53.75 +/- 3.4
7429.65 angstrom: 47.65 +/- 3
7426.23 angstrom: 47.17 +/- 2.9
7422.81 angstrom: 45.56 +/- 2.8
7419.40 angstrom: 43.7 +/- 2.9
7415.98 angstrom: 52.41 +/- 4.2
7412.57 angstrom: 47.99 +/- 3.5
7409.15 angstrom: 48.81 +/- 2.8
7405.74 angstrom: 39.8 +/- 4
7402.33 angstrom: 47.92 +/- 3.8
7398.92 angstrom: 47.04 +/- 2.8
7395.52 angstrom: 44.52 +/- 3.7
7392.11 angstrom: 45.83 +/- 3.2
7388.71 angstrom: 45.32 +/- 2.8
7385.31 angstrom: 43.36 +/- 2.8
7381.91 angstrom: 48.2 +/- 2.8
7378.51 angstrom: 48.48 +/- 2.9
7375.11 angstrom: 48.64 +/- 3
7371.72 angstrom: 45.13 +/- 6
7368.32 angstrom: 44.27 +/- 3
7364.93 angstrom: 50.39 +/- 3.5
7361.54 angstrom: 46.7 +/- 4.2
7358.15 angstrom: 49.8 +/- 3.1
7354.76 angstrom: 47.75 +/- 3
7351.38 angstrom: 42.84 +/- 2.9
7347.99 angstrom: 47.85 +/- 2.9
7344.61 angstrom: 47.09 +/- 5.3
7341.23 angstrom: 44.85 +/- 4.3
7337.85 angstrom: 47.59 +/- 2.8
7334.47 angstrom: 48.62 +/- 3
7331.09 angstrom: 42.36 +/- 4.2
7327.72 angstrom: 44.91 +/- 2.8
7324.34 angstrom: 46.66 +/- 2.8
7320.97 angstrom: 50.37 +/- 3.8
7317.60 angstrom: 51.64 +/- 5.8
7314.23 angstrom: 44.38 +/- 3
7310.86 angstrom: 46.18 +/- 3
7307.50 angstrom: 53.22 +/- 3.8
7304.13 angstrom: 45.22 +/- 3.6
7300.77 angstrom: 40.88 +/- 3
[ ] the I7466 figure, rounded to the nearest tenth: 95.1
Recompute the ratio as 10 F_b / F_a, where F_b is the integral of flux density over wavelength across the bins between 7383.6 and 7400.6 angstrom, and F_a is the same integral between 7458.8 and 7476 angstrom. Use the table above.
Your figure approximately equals 9.8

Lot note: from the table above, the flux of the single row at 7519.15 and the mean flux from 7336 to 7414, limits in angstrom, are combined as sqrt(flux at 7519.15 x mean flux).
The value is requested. 44.9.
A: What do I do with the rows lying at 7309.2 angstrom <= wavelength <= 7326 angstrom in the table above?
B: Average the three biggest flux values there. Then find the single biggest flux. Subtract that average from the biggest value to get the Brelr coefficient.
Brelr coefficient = 2.1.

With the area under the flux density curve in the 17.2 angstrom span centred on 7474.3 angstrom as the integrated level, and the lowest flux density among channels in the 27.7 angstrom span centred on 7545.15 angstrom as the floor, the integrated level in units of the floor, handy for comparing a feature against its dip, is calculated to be 17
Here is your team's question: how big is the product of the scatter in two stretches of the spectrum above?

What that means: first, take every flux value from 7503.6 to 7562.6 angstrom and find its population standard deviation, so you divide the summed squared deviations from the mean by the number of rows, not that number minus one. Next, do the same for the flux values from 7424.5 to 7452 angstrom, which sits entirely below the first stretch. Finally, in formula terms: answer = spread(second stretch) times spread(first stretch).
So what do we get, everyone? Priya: 7.8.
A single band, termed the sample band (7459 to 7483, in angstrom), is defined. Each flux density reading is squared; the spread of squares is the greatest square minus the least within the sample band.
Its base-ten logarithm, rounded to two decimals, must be 2.94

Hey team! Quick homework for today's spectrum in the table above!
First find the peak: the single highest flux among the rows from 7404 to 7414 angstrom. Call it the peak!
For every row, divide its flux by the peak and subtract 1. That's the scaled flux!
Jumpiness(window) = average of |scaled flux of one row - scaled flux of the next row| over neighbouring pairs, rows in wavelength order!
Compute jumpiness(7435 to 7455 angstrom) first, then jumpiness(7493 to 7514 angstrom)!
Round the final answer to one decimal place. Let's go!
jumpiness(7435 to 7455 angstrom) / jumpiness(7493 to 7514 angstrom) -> 1.5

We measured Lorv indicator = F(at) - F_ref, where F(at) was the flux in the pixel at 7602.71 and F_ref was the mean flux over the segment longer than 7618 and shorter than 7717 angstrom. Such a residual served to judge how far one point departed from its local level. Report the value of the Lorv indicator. -3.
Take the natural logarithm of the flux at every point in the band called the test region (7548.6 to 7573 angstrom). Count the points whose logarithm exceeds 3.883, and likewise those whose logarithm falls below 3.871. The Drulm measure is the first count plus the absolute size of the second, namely 6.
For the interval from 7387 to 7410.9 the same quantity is 7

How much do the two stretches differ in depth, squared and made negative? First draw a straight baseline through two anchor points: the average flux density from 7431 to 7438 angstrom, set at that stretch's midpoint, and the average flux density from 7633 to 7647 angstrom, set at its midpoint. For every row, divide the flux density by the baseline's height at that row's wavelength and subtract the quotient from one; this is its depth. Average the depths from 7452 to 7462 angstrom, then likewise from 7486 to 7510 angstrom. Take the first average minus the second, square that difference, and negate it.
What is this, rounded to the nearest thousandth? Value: 0.000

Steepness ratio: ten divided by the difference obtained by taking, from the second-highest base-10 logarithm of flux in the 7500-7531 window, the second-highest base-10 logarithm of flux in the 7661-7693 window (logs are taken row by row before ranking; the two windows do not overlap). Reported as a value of 701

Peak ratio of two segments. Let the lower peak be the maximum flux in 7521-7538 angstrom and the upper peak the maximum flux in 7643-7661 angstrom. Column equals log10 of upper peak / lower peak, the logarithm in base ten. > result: 0.013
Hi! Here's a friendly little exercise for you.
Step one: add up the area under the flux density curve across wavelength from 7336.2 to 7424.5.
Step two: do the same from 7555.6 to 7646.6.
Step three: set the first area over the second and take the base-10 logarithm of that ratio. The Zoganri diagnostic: -0.020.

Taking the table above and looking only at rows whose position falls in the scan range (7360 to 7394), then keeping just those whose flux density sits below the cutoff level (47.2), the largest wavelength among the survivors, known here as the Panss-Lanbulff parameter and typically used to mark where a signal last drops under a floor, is 7392.11 angstrom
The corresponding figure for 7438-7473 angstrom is 7467.39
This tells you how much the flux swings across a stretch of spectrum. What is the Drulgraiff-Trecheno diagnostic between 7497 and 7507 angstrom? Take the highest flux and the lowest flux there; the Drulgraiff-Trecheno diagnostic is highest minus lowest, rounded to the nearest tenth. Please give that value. 2.7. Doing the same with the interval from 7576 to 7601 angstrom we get 7.9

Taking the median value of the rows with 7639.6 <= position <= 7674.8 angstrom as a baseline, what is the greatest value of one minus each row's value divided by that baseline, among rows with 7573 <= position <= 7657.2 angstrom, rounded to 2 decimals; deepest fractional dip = 0.31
